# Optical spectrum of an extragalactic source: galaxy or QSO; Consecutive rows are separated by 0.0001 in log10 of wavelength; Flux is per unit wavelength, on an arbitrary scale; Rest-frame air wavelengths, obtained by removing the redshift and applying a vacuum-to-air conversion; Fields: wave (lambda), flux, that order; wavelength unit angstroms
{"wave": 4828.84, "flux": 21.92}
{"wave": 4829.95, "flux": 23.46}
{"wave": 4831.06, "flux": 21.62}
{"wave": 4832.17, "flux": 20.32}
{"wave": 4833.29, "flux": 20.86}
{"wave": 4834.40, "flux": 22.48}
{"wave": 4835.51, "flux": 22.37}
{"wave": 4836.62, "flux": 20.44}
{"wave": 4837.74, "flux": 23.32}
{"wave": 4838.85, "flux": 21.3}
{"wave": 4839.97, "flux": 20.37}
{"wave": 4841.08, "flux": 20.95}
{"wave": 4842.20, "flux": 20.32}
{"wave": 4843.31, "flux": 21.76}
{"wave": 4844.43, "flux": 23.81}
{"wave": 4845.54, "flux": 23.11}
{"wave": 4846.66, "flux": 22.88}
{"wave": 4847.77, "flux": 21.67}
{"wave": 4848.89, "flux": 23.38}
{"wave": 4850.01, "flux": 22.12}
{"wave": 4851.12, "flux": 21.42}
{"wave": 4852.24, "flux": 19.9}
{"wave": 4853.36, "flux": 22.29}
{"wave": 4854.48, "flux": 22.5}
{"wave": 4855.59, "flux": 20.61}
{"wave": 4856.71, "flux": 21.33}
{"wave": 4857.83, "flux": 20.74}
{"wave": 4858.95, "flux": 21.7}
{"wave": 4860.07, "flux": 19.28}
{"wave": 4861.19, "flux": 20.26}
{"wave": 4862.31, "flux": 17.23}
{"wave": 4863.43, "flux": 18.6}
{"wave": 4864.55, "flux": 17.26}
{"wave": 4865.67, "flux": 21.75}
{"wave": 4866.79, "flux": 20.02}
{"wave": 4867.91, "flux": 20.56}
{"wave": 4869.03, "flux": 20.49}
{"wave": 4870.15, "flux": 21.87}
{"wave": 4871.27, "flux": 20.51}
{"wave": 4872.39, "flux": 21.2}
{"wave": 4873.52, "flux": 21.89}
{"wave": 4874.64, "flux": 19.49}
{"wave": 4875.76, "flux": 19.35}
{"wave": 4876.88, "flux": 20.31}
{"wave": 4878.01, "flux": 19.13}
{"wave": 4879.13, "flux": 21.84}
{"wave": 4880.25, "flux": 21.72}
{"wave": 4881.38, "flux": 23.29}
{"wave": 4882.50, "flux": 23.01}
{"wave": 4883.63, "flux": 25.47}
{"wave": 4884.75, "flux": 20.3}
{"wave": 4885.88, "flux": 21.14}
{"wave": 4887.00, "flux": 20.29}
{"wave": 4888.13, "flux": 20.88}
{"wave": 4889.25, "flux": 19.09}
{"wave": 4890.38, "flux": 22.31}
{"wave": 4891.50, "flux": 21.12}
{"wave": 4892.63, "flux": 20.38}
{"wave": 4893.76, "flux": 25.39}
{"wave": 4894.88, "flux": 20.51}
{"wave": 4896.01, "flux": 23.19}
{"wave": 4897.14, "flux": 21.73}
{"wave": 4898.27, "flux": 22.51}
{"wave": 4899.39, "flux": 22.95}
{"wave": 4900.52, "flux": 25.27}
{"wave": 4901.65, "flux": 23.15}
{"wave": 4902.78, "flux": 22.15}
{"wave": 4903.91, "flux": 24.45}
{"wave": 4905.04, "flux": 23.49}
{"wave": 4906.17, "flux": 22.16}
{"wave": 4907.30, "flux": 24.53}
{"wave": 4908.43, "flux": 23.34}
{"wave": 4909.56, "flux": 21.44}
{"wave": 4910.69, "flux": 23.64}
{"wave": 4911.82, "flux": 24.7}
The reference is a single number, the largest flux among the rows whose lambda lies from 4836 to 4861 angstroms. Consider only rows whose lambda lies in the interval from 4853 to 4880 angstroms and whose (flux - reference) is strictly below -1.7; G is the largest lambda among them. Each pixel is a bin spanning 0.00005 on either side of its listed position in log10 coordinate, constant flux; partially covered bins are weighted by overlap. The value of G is 4879.13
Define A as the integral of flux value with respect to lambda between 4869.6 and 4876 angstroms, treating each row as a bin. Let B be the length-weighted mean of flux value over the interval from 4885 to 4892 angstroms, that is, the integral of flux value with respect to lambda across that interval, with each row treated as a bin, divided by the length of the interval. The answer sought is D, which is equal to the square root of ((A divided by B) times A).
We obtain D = 29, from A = 133.0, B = 20.8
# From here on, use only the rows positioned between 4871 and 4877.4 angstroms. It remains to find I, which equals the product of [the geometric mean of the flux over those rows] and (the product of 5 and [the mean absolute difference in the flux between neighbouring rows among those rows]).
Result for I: 100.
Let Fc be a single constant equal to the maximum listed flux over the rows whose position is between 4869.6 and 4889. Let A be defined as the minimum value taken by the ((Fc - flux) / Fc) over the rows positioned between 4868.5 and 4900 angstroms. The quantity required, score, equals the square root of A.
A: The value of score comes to 0.00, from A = 0.00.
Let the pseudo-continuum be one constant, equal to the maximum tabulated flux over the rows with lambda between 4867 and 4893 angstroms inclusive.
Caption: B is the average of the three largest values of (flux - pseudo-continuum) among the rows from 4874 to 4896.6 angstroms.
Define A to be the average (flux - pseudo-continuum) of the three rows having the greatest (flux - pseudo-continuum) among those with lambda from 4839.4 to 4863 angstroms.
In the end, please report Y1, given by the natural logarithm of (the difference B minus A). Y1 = 0.25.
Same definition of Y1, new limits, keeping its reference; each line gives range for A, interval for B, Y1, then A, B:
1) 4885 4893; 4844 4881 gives 0.65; -3.9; -2.0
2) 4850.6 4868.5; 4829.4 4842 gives -0.10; -3.3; -2.4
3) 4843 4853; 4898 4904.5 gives -0.15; -2.0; -1.2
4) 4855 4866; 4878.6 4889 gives 0.85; -3.9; -1.5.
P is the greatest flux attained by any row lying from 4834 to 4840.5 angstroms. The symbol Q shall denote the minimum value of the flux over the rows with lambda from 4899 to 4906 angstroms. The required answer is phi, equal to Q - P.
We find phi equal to -1.2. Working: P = 23.32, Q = 22.15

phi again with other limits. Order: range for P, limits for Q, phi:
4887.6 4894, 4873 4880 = -6.3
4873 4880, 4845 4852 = -0.5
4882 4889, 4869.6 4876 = -6.1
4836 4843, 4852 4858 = -3.4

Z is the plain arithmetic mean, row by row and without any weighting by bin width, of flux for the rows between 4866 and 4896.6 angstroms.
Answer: 21.3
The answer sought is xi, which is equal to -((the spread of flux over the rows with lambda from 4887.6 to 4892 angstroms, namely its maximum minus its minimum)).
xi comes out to -3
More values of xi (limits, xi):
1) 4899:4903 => -3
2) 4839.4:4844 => -1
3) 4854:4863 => -5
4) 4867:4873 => -1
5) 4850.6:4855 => -3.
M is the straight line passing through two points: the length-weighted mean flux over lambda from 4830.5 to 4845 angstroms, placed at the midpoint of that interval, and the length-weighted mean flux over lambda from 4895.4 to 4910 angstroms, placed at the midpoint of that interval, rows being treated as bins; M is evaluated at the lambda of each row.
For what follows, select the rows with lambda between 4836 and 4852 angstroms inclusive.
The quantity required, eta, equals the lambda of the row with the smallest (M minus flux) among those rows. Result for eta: 4844.43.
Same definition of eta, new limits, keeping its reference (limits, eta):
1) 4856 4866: 4858.95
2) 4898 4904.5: 4900.52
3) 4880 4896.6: 4883.63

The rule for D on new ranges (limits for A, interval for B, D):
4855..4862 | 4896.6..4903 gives 30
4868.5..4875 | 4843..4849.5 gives 29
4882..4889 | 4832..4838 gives 33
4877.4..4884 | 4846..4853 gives 31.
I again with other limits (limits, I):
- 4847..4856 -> 150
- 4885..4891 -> 167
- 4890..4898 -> 293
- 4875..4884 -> 144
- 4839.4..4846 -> 117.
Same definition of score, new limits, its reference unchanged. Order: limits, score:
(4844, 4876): 0.26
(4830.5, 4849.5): 0.26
